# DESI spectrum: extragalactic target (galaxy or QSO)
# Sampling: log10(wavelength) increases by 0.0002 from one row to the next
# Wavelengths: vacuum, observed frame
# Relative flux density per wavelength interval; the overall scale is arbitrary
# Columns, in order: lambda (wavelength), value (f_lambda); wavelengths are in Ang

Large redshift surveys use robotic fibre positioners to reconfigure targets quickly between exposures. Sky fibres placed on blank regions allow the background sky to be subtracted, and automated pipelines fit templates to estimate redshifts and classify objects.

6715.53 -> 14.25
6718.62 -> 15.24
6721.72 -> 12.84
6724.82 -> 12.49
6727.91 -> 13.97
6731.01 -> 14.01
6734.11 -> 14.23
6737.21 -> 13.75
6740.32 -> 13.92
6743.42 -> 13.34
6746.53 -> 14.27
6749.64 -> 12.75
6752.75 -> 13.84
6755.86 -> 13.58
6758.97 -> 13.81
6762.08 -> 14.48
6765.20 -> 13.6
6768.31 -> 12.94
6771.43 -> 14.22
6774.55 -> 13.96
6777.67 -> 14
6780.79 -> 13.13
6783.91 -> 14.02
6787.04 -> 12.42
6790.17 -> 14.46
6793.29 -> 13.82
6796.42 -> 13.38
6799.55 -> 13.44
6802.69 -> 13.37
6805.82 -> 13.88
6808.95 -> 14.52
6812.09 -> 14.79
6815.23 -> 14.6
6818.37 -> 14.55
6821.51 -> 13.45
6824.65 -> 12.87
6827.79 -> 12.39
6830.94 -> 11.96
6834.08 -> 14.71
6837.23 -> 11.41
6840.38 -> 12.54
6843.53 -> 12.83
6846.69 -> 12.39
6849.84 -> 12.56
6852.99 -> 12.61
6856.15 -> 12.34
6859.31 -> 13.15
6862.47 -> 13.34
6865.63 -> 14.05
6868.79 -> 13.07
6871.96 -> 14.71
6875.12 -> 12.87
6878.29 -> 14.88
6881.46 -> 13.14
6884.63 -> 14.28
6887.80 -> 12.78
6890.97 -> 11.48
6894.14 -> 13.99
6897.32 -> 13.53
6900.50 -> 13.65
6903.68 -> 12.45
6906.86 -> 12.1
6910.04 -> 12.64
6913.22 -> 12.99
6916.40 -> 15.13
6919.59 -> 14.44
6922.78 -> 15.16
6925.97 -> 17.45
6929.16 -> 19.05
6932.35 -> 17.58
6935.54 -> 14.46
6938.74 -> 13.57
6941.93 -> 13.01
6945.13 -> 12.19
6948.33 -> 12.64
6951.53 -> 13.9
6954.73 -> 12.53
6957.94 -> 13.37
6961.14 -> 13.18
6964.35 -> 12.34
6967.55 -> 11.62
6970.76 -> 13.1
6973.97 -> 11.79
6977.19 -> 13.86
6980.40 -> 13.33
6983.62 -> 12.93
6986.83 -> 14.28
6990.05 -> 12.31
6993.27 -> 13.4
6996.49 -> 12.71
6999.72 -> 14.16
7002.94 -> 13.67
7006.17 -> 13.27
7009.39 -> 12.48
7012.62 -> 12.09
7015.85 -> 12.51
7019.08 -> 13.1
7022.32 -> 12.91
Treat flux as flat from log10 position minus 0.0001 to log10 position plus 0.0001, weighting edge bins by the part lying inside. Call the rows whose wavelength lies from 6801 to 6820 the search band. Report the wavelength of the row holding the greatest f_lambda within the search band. 6812.09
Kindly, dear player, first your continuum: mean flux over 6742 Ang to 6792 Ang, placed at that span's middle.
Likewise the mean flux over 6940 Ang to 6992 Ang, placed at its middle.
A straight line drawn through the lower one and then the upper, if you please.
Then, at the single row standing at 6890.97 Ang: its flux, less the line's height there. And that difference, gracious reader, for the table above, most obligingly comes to -1.7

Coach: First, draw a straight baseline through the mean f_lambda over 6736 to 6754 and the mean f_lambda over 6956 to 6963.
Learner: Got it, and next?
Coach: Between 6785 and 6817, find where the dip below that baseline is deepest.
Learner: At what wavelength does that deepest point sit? 6787.04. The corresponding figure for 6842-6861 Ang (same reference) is 6856.15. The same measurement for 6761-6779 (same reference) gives 6768.31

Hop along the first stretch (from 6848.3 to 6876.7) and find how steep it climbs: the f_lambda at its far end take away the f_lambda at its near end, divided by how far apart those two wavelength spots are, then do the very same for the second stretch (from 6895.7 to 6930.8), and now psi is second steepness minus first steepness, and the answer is 0.16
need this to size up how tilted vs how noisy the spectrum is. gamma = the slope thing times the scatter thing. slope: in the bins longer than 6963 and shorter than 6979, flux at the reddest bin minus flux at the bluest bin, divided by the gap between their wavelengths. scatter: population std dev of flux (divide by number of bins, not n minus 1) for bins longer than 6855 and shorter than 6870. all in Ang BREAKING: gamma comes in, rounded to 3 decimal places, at 0.065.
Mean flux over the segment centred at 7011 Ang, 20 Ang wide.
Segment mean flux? 12.9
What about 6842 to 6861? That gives 12.6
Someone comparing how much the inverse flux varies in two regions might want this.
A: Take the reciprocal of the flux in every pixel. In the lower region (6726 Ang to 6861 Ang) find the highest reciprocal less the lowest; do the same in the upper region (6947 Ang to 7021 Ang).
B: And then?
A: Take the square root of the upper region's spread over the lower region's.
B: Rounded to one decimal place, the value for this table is 0.9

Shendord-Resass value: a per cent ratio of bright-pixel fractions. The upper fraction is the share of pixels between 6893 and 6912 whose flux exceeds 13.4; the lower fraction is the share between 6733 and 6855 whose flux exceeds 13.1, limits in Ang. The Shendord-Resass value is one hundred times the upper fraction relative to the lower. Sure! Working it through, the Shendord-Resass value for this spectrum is 72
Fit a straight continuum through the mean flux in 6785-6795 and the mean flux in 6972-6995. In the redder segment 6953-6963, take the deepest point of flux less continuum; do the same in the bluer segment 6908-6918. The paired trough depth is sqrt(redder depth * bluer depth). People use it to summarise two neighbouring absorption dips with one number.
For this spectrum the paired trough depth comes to 0.66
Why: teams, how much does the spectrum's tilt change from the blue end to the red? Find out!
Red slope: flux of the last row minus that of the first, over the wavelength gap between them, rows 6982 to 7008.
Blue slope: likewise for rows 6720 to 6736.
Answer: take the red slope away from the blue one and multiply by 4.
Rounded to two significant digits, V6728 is 0.39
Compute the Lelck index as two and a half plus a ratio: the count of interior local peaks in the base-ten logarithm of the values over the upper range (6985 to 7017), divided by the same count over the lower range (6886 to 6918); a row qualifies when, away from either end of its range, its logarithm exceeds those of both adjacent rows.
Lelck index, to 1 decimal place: 3.5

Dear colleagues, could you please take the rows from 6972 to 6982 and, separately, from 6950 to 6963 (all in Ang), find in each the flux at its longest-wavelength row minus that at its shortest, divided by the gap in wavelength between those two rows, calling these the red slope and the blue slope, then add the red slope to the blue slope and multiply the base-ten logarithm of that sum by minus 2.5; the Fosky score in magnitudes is 2.0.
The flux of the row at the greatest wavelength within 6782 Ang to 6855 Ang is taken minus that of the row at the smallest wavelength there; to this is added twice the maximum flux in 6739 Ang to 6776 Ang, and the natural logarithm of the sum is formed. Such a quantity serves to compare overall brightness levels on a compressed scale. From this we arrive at 3.32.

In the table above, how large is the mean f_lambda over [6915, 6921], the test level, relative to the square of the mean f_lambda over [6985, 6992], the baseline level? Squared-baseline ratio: 0.0836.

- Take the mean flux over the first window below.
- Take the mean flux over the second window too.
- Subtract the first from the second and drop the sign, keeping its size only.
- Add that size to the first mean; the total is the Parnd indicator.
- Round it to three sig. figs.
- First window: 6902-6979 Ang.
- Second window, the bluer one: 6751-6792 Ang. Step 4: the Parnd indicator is 13.8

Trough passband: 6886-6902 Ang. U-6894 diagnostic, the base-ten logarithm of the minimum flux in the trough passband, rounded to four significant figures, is 1.060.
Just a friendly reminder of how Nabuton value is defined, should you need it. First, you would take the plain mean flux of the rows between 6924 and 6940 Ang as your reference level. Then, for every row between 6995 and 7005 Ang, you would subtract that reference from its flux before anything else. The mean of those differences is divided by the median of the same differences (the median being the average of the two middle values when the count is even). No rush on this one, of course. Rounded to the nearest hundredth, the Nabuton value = 1.06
